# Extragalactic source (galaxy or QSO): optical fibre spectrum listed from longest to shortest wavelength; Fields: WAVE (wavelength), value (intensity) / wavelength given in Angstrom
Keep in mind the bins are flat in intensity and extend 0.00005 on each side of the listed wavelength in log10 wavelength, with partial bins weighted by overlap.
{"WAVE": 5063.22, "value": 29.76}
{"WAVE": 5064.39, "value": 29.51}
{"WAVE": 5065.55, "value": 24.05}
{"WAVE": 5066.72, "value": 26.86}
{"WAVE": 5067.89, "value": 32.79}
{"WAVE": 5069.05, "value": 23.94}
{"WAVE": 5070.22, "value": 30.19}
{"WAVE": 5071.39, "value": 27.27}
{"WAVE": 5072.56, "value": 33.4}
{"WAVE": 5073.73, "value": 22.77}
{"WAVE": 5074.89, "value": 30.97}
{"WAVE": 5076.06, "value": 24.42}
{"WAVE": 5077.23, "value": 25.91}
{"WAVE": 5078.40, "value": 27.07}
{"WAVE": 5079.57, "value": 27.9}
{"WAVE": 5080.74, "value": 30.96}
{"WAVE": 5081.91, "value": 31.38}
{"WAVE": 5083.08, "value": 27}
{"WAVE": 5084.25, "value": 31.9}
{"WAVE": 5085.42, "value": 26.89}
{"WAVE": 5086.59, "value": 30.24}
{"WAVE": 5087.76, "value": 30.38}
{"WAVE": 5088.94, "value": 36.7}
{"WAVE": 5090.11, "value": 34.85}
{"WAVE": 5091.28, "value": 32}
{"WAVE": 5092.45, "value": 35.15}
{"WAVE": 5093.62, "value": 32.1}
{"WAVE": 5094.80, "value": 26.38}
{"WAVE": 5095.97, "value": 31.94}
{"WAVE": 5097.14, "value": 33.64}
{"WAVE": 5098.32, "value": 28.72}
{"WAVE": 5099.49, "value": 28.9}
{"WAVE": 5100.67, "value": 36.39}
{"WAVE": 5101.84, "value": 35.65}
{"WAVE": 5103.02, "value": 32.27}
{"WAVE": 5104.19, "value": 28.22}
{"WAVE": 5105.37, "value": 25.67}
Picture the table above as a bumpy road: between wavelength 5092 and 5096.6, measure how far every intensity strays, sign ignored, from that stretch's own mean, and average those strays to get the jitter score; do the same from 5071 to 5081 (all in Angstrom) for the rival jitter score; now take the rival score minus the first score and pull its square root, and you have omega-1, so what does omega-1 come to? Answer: 0.35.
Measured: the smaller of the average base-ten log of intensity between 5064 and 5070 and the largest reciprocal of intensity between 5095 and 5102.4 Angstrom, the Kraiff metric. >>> 0.035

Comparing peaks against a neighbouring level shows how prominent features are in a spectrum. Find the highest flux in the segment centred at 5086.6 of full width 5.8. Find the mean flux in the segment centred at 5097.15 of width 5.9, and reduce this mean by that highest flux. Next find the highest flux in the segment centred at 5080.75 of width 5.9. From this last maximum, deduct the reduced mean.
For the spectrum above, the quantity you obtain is 38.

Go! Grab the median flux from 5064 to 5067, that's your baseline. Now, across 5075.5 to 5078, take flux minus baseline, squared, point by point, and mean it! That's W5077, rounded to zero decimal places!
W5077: 3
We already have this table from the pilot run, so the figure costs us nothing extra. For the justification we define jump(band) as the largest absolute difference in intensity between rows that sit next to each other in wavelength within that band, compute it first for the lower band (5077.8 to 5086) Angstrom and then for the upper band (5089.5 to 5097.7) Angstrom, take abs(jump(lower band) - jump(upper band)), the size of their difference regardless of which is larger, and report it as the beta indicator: 1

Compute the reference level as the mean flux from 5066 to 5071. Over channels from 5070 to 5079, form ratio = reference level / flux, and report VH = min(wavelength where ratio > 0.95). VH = 5071.39 Angstrom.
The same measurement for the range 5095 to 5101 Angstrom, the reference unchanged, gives 5098.32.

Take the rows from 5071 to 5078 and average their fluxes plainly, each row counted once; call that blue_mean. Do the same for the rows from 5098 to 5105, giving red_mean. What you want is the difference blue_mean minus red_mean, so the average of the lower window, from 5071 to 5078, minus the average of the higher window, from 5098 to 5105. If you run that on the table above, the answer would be -4.2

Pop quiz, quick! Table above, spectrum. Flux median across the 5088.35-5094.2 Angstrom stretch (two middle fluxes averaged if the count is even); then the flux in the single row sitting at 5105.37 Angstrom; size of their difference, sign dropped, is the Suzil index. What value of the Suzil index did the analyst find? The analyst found 9.2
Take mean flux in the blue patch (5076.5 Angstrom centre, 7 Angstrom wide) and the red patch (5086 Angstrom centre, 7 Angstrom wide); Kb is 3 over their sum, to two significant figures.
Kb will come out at 0.053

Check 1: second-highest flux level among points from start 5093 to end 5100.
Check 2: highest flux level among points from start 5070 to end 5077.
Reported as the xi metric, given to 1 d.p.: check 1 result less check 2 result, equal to -1.3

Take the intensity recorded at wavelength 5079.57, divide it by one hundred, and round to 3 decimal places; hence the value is 0.279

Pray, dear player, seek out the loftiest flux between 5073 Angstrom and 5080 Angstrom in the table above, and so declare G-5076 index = 30.97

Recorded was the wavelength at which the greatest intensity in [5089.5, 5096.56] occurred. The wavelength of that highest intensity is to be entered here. 5092.45 Angstrom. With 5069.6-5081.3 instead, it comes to 5072.56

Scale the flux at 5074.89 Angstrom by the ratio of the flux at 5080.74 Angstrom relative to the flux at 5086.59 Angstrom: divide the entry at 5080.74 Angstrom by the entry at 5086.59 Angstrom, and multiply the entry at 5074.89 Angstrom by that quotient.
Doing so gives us 32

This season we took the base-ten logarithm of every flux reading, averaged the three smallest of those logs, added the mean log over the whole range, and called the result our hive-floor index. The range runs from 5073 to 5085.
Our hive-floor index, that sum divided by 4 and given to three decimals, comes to 0.708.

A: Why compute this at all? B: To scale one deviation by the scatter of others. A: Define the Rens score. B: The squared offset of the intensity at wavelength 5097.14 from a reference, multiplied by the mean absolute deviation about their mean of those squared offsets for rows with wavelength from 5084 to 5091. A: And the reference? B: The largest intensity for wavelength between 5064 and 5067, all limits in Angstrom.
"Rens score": 278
